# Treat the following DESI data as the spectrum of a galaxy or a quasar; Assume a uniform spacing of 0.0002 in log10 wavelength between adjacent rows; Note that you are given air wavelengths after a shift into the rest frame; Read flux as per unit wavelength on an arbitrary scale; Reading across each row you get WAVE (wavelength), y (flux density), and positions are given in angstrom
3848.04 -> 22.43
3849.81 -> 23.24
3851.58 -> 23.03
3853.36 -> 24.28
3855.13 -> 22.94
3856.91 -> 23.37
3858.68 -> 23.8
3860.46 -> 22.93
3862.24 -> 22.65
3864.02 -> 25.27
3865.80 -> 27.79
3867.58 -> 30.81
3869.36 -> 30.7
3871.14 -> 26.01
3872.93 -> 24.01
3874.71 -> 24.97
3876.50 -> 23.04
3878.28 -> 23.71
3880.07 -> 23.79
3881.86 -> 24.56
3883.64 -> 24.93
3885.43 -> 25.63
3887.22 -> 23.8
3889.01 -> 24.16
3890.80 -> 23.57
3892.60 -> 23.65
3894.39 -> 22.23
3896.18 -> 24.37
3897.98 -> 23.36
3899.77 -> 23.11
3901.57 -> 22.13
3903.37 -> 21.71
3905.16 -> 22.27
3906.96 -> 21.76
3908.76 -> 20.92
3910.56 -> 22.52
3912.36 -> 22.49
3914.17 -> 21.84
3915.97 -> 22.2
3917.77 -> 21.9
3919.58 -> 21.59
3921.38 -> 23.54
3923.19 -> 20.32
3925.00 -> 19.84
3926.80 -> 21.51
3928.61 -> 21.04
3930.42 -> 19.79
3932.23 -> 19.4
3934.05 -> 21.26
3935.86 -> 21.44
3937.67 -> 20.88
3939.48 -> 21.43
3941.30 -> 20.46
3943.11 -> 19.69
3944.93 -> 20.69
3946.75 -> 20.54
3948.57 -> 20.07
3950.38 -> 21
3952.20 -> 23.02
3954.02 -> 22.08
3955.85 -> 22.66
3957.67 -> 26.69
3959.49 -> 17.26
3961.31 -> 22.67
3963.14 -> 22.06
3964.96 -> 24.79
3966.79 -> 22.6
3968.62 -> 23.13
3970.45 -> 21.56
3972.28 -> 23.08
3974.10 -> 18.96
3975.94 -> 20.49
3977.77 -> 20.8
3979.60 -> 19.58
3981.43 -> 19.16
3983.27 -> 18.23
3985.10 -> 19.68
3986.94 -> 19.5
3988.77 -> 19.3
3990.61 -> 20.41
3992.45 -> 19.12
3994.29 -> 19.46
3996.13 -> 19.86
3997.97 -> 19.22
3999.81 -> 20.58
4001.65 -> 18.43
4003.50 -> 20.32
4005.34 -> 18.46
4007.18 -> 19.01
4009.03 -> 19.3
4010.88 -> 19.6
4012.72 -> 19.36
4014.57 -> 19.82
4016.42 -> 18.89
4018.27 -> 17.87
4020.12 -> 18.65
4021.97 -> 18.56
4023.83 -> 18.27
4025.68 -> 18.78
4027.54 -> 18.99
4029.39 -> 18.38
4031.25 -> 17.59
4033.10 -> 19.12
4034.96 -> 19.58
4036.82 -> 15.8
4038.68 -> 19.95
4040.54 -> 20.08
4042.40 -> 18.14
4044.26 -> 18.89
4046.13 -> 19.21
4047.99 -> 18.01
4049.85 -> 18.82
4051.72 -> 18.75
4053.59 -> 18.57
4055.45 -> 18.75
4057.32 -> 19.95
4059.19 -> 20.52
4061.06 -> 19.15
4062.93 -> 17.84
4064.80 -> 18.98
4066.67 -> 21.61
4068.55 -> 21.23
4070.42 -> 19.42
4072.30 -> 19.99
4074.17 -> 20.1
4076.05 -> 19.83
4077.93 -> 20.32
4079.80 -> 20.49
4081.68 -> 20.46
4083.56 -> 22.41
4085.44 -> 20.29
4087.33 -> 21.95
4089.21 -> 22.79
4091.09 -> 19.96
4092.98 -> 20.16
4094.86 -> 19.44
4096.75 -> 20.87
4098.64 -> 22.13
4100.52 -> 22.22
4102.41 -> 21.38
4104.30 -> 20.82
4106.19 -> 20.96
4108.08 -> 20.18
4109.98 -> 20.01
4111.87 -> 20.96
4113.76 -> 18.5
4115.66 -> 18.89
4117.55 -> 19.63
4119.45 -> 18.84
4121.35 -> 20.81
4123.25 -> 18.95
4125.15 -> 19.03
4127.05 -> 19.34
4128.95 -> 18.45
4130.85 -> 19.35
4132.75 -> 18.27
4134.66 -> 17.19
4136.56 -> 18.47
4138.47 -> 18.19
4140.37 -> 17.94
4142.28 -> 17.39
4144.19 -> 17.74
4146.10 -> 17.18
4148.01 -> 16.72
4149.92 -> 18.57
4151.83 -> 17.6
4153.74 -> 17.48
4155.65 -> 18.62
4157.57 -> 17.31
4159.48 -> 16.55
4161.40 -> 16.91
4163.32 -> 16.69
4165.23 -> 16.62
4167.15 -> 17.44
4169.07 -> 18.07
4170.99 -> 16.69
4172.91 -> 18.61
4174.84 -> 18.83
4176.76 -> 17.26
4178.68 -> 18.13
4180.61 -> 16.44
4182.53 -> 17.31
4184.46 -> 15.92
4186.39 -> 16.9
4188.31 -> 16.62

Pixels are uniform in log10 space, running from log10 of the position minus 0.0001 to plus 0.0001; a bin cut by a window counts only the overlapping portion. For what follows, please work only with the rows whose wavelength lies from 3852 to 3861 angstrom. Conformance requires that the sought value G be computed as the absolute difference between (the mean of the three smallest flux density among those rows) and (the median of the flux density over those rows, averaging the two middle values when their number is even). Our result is 0.29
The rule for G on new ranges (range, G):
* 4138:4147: 0.30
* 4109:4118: 0.62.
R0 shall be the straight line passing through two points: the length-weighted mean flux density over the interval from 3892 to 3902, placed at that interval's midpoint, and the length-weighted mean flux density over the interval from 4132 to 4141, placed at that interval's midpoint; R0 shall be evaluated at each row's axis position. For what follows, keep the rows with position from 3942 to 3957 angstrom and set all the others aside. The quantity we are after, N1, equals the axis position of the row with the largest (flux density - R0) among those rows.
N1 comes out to 3952.20 angstrom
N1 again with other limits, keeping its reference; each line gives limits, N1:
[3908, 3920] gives 3912.36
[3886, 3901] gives 3896.18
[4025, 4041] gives 4040.54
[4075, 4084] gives 4083.56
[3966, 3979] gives 3972.28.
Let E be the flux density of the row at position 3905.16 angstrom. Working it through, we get 22.27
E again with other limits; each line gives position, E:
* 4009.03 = 19.3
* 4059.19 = 20.52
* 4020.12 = 18.65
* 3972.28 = 23.08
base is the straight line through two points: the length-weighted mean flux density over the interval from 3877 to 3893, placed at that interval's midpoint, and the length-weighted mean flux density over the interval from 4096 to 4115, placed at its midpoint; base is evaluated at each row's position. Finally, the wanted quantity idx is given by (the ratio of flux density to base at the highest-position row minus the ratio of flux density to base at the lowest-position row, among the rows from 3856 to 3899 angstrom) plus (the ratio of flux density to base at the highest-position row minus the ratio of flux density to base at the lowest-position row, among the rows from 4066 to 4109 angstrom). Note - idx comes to -0.01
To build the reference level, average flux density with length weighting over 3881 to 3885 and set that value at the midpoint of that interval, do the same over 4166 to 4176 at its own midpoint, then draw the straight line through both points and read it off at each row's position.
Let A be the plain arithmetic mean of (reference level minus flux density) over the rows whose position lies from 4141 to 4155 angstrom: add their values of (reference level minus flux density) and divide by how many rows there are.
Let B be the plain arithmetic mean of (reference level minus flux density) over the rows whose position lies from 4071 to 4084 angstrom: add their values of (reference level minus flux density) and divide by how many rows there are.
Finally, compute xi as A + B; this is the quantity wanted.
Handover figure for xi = 1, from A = 0.9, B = -0.4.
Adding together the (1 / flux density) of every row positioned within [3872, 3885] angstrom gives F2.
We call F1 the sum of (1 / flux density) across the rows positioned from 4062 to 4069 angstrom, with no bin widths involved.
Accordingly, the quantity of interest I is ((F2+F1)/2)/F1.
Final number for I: 1.22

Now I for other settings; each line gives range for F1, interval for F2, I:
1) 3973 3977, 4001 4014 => 2.30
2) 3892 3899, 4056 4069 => 1.53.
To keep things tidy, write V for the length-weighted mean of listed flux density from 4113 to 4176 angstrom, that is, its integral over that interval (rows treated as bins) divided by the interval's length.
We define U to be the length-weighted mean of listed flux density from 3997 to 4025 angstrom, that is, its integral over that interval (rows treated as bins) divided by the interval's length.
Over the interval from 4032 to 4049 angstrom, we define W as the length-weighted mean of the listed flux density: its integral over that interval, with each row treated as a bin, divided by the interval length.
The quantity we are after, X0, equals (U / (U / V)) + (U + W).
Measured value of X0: 55.9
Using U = 19.1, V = 18.1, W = 19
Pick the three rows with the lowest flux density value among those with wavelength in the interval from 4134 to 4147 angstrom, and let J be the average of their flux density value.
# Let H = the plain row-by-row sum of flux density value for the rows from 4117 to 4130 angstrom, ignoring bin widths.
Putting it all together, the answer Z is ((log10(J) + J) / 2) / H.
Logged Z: 0.068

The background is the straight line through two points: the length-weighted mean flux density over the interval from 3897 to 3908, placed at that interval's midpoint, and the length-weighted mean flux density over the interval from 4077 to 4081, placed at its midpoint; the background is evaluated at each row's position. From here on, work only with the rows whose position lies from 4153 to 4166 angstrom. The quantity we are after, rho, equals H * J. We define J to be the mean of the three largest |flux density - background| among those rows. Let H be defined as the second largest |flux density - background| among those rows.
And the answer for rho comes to 8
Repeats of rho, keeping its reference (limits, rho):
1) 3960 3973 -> 3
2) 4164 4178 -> 7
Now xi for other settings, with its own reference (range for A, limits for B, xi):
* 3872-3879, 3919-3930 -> 4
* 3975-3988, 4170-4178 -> 3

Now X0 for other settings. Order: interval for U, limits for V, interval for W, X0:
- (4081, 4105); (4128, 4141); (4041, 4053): 58.1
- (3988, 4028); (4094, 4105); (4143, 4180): 57.9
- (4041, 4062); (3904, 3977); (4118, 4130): 59.8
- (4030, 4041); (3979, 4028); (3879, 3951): 59.9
